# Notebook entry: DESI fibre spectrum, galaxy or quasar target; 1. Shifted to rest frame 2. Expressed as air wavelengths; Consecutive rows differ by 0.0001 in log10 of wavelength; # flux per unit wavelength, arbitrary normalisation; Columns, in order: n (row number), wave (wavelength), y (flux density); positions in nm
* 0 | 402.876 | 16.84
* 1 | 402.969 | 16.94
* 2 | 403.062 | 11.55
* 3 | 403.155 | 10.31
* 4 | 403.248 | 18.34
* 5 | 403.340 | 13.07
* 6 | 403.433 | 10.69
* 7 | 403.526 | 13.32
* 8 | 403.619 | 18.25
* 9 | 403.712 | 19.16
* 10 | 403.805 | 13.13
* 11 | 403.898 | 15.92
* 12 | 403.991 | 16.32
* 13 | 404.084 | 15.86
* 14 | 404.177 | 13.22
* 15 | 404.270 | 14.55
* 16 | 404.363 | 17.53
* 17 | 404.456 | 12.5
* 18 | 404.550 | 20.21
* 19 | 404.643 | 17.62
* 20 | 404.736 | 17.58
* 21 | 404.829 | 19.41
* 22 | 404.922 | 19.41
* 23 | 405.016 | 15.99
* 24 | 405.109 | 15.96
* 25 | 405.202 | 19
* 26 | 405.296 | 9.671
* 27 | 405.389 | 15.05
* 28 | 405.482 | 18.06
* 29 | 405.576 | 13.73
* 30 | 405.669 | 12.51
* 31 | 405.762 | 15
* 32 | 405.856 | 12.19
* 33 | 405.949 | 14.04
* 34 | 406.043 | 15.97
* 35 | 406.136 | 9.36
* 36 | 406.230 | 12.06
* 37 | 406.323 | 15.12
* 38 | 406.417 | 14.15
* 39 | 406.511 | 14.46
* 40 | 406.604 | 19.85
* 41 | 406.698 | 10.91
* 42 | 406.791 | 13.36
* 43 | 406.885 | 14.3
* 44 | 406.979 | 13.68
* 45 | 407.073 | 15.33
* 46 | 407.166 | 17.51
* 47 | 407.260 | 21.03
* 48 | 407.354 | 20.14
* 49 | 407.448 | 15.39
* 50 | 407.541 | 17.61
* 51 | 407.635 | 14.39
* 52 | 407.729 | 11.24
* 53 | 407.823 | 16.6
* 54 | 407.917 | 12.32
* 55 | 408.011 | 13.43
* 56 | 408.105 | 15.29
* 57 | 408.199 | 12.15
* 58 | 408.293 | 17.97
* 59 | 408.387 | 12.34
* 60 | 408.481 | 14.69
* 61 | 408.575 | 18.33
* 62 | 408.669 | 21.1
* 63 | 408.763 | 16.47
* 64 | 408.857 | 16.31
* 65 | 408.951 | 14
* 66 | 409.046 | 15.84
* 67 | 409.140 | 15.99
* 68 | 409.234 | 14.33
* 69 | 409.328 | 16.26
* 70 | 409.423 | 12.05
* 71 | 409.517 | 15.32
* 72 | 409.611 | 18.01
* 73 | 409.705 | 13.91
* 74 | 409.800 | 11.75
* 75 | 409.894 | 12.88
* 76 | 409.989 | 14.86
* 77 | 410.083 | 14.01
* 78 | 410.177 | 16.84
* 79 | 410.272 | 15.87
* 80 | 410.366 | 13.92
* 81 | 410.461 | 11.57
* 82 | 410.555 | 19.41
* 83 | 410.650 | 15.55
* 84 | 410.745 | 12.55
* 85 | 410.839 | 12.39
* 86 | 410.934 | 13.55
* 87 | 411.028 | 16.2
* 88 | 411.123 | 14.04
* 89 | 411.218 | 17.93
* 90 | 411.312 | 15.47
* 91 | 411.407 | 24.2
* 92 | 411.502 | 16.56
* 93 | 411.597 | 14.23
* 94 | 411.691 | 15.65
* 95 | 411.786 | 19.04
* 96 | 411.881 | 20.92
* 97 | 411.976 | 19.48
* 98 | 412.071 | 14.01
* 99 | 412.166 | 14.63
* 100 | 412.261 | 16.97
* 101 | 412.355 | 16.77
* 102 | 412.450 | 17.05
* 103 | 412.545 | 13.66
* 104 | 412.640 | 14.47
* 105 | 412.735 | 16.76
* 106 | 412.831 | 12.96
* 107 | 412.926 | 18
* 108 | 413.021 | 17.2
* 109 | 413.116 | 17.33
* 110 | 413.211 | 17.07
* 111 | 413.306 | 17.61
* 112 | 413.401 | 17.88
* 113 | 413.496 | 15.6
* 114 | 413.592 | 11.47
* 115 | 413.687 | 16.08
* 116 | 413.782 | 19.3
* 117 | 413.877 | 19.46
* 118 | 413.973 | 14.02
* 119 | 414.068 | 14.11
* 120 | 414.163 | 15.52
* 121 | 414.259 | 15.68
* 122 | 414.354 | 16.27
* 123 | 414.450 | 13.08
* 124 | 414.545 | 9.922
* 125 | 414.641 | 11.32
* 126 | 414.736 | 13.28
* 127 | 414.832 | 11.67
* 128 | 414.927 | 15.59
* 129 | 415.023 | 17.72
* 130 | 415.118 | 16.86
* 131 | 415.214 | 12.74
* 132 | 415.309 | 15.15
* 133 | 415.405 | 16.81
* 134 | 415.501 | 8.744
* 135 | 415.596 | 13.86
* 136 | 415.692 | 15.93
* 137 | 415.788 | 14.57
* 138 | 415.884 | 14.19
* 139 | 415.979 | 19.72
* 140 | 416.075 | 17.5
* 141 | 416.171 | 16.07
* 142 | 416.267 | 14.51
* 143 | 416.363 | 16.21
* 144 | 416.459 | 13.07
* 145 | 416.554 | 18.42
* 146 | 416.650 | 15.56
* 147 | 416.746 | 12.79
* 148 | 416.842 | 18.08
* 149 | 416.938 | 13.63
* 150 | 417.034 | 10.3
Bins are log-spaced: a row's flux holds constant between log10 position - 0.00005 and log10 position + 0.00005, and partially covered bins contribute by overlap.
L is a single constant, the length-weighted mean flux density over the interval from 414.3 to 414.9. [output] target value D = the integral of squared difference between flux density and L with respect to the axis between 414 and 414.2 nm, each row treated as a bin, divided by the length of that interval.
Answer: 4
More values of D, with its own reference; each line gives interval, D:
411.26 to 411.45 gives 67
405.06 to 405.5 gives 18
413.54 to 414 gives 21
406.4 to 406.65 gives 20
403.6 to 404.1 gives 17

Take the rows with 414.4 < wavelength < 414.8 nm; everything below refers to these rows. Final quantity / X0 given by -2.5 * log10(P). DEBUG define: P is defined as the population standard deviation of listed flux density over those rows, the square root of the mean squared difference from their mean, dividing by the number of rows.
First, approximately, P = 1.4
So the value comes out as -0.3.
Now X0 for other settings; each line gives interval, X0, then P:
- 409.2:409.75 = -0.7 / 1.9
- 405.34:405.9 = -0.7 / 2.0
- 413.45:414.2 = -1.0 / 2.5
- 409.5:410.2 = -0.7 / 1.9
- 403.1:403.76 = -1.4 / 3.5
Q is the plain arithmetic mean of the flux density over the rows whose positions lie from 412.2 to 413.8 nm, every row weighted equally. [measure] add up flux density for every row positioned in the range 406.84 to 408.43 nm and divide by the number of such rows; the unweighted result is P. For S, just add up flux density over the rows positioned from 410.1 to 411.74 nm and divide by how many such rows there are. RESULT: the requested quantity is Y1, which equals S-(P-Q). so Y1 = 16.6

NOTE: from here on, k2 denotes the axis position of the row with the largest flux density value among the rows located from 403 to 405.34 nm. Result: 404.550 nm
